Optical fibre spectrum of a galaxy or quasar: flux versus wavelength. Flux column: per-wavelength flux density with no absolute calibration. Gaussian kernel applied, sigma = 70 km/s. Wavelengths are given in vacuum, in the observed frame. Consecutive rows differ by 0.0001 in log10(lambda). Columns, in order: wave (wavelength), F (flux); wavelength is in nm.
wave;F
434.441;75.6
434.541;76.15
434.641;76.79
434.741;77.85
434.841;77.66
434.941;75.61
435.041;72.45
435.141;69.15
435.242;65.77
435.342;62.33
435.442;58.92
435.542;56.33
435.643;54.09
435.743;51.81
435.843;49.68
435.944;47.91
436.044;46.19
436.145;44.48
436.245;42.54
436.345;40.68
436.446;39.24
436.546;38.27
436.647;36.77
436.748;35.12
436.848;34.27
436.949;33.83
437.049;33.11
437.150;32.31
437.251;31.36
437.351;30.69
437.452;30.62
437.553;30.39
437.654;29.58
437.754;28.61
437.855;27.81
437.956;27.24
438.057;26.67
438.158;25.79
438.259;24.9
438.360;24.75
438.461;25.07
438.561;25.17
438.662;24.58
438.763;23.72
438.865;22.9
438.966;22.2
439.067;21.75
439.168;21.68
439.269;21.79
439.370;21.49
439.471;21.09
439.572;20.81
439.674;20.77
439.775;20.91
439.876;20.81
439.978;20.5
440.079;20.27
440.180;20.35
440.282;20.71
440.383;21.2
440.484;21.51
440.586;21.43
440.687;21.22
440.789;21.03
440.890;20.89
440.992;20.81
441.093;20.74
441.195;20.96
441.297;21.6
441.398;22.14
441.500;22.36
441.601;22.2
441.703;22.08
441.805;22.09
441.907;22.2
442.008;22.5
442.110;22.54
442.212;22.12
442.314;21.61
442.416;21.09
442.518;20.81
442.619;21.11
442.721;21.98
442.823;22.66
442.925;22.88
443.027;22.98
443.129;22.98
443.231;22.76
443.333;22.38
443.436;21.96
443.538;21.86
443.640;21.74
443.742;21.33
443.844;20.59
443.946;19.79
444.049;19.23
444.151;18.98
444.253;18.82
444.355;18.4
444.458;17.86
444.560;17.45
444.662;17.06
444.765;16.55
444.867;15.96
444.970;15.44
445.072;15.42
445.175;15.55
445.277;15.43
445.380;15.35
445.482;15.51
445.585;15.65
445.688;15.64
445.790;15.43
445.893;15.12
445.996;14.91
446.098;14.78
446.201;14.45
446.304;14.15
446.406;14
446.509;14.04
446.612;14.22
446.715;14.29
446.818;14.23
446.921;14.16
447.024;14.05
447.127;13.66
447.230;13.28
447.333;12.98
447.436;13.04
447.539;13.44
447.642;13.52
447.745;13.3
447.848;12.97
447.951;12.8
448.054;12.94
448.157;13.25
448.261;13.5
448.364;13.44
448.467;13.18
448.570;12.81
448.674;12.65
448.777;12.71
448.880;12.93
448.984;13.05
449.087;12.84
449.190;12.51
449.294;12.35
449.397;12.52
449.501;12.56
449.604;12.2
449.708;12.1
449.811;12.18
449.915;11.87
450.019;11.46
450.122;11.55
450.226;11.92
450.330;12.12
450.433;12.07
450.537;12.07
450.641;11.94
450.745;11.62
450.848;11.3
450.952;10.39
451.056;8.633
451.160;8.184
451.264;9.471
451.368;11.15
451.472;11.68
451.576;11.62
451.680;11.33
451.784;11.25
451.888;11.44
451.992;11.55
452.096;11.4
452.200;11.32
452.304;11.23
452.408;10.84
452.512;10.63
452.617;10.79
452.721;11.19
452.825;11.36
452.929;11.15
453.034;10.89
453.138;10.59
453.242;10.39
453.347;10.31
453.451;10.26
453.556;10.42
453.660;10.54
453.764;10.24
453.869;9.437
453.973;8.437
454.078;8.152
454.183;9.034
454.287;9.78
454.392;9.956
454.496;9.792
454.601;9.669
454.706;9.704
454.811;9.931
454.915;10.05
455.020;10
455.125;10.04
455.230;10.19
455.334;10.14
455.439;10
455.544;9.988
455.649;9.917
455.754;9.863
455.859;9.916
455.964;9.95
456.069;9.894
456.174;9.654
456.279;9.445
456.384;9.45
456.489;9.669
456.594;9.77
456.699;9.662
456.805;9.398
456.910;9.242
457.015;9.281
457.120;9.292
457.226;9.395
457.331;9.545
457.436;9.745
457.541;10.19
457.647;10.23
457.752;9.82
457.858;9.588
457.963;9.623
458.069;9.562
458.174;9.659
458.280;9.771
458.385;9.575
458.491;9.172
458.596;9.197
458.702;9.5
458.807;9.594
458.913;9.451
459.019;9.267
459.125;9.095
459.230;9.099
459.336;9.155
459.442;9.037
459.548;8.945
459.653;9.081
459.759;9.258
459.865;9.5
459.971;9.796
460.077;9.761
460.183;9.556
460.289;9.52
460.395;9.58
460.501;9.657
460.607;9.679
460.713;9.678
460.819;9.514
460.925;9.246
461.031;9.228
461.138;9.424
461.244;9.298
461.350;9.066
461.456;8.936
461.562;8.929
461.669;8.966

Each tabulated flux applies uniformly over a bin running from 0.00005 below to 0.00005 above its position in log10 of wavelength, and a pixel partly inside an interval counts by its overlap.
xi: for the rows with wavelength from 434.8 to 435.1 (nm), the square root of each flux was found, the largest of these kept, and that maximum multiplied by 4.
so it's 35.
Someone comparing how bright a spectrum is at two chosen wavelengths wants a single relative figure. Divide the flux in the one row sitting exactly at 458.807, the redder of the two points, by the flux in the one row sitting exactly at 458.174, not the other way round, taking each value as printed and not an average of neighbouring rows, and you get 1.0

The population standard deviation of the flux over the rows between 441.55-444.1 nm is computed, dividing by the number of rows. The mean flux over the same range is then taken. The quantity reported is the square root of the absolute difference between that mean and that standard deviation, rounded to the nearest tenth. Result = 4.6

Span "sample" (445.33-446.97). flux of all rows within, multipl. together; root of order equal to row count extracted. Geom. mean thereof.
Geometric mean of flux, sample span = 15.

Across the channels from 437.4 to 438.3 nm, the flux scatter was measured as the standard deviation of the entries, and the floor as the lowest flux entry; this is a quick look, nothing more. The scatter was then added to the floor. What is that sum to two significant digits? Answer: 27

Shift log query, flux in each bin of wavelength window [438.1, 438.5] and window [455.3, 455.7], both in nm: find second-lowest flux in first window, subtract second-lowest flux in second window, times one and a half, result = 22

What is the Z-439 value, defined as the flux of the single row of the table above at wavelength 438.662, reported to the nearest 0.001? 24.580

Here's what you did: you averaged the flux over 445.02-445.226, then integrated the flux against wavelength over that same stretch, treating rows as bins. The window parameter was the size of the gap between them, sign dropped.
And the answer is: 12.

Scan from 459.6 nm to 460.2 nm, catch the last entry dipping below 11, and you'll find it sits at 460.183 nm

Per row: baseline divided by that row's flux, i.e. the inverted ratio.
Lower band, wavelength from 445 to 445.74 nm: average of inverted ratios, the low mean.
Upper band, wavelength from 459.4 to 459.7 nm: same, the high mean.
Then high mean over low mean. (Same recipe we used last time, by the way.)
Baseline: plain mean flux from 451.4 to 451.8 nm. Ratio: 1.7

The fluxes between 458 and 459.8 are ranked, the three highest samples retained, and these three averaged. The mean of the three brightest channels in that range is 9.7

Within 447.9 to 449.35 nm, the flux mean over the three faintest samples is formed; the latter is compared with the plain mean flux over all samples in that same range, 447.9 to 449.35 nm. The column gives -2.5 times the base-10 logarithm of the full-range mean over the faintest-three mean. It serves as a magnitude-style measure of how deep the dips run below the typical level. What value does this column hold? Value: -0.036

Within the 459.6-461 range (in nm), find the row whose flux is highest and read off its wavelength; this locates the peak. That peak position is 459.971 nm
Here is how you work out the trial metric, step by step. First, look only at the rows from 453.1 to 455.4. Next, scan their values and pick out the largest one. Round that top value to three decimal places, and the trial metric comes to 10.590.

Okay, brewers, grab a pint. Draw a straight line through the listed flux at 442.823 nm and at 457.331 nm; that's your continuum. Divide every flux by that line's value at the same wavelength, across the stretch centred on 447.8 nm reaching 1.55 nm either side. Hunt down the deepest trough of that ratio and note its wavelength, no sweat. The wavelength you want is 447.333 nm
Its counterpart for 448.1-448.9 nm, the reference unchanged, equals 448.674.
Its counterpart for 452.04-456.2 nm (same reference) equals 454.078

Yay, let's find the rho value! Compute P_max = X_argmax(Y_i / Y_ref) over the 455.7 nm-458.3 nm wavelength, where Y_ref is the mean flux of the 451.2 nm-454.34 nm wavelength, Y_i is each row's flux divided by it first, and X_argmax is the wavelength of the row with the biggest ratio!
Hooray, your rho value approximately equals 457.647 nm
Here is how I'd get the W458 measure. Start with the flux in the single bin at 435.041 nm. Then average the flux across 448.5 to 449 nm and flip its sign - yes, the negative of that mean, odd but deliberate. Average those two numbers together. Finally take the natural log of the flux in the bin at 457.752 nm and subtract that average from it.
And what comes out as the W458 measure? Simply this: -28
